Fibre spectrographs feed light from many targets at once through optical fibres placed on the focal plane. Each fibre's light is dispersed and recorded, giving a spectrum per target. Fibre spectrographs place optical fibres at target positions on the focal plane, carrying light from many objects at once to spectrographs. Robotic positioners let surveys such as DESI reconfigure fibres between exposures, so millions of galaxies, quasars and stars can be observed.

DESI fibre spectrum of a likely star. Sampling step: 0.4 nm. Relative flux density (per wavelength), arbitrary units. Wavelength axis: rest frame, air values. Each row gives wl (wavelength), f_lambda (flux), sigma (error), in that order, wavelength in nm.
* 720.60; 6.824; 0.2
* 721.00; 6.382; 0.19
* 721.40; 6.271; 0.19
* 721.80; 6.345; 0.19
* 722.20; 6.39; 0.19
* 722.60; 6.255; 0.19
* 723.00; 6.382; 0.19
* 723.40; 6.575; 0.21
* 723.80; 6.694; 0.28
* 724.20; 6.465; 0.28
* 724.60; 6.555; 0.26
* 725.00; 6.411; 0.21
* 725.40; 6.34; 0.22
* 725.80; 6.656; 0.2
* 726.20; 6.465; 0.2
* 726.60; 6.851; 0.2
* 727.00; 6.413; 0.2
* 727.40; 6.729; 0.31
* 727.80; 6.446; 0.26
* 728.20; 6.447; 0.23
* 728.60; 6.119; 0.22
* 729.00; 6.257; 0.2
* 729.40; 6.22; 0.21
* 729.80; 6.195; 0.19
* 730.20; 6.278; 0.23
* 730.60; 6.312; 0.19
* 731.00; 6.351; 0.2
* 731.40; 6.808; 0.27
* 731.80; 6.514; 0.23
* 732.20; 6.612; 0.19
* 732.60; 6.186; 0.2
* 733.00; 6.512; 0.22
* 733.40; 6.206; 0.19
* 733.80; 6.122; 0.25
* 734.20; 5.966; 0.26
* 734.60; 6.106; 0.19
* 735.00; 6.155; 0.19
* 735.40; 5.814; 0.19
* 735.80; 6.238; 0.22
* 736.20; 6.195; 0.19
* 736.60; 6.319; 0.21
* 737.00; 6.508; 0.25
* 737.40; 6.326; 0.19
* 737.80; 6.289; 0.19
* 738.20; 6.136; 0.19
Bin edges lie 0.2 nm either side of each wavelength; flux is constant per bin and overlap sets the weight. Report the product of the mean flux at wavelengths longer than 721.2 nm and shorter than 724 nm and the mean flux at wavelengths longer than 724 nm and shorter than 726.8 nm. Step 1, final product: 41.9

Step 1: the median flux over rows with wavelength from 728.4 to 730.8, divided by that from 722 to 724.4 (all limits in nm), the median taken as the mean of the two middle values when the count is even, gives 0.97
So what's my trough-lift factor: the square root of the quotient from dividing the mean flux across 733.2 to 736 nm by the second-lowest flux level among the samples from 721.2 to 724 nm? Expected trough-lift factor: 0.99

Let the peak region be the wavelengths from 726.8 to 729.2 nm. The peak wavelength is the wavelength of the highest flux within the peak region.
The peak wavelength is 727.40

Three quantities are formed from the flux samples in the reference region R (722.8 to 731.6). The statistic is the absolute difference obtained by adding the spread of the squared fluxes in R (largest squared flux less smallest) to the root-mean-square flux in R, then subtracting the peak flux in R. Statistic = 9.1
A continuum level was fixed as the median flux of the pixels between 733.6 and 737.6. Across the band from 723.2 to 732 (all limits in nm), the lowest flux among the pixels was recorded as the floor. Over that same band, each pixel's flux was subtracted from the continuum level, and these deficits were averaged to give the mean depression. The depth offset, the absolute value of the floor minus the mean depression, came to 6.40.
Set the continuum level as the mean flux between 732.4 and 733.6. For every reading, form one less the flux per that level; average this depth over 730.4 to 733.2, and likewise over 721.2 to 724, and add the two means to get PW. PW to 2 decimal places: -0.05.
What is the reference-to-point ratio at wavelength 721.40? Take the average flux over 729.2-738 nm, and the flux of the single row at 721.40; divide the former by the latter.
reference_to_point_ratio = 1.002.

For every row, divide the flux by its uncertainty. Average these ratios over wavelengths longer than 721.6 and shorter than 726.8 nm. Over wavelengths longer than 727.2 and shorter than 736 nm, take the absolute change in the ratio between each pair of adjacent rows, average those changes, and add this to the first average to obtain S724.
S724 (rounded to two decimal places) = 34.05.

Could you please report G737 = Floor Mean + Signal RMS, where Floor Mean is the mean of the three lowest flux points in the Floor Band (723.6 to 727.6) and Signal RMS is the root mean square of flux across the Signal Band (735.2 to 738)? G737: 12.6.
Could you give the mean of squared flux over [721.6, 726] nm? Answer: 41.8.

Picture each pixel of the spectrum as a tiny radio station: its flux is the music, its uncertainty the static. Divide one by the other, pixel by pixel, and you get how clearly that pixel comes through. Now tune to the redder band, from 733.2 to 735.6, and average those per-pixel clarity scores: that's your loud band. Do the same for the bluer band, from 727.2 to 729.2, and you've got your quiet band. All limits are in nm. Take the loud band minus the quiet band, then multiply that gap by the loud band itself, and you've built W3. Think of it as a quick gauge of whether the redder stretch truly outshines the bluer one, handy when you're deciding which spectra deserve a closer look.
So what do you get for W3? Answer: 72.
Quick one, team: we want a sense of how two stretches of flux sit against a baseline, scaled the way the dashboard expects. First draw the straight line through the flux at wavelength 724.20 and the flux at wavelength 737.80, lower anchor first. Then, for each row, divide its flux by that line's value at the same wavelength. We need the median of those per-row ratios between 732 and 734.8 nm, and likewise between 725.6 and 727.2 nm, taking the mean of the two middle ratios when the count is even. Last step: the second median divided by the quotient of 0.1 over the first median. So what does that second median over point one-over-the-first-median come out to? 9.9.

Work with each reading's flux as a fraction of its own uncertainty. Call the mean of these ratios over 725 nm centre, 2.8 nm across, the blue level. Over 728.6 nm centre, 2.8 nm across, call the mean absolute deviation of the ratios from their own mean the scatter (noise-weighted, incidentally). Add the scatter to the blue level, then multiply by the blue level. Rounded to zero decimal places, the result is 871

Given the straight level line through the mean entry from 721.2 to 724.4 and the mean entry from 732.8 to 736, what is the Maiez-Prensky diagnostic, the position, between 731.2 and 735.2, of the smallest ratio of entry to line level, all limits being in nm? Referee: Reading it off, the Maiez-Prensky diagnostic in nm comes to 734.20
